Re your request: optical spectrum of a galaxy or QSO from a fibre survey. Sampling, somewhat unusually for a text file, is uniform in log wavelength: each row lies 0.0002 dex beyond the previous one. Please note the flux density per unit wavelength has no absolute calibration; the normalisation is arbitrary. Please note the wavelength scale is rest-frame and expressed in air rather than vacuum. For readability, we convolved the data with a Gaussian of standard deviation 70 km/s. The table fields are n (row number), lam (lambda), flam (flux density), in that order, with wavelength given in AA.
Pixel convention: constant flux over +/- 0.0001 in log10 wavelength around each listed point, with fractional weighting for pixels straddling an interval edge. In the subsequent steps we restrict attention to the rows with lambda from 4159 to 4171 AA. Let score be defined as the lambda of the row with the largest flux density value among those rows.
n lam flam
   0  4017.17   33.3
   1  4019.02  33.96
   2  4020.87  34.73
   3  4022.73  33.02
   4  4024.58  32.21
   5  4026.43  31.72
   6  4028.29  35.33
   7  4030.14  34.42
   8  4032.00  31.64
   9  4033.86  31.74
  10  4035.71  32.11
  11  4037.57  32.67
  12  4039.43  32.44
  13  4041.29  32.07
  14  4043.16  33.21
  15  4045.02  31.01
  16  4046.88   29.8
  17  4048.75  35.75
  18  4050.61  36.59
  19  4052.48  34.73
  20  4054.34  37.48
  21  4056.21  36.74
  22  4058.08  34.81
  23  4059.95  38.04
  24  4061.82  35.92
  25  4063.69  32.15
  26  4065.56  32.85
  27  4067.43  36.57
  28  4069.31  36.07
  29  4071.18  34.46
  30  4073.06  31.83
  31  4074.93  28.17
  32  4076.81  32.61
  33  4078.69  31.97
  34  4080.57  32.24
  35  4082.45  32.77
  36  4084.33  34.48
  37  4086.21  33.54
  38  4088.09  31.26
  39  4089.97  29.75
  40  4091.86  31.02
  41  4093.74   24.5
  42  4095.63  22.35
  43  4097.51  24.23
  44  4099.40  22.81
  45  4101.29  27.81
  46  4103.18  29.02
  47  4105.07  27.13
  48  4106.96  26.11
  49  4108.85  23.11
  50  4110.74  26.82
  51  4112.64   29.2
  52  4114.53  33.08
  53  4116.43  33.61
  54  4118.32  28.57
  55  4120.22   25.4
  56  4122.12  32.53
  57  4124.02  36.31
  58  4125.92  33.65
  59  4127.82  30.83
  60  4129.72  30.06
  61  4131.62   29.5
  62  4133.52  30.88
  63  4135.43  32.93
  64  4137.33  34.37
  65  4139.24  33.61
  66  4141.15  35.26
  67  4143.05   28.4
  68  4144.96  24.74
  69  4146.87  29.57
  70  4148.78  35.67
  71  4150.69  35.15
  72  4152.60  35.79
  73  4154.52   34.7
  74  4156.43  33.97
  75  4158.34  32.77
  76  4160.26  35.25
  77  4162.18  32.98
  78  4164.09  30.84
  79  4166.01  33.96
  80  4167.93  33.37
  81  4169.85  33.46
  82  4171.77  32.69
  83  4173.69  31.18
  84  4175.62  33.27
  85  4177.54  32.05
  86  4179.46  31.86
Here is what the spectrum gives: 4160.26 AA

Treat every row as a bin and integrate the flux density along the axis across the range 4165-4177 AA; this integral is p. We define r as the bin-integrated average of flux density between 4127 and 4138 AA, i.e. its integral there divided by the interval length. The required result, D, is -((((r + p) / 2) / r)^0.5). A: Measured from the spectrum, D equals -2.61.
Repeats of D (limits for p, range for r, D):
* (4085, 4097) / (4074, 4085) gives -2.43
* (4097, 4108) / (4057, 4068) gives -2.15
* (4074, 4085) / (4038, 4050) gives -2.43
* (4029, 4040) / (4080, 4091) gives -2.46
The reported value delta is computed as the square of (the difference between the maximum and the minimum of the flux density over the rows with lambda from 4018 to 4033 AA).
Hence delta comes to 14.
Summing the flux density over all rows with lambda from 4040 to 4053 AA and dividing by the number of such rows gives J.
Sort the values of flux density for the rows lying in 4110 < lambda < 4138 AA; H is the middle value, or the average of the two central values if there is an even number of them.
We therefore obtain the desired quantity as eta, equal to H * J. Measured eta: 1029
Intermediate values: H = 30.9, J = 33.3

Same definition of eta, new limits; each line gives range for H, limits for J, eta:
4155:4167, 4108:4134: 1013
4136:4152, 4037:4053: 1126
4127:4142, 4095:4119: 868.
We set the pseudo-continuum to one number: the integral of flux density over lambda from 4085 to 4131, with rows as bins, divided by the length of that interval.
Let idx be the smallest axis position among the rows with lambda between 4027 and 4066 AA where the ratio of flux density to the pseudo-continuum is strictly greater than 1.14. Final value 4028.29 AA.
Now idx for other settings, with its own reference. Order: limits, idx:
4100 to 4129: 4114.53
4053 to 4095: 4054.34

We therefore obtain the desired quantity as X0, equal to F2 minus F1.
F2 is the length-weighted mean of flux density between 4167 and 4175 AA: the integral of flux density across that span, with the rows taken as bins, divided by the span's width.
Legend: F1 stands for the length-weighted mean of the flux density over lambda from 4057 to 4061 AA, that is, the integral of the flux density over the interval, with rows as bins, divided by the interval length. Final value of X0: -4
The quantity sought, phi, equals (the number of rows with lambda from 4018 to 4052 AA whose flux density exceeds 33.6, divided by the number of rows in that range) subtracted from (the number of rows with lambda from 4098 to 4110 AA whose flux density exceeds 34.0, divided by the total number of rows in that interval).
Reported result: -0.33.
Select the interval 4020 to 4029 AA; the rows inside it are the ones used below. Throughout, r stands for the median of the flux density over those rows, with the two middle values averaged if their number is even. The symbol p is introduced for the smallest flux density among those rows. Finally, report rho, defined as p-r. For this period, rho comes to -1.3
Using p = 31.72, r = 33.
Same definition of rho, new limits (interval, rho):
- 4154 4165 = -2.6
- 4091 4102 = -2.0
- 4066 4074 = -3.4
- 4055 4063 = -1.5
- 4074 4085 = -4.3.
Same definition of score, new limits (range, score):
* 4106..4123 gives 4116.43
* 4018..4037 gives 4028.29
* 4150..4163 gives 4152.60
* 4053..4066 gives 4059.95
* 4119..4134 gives 4124.02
